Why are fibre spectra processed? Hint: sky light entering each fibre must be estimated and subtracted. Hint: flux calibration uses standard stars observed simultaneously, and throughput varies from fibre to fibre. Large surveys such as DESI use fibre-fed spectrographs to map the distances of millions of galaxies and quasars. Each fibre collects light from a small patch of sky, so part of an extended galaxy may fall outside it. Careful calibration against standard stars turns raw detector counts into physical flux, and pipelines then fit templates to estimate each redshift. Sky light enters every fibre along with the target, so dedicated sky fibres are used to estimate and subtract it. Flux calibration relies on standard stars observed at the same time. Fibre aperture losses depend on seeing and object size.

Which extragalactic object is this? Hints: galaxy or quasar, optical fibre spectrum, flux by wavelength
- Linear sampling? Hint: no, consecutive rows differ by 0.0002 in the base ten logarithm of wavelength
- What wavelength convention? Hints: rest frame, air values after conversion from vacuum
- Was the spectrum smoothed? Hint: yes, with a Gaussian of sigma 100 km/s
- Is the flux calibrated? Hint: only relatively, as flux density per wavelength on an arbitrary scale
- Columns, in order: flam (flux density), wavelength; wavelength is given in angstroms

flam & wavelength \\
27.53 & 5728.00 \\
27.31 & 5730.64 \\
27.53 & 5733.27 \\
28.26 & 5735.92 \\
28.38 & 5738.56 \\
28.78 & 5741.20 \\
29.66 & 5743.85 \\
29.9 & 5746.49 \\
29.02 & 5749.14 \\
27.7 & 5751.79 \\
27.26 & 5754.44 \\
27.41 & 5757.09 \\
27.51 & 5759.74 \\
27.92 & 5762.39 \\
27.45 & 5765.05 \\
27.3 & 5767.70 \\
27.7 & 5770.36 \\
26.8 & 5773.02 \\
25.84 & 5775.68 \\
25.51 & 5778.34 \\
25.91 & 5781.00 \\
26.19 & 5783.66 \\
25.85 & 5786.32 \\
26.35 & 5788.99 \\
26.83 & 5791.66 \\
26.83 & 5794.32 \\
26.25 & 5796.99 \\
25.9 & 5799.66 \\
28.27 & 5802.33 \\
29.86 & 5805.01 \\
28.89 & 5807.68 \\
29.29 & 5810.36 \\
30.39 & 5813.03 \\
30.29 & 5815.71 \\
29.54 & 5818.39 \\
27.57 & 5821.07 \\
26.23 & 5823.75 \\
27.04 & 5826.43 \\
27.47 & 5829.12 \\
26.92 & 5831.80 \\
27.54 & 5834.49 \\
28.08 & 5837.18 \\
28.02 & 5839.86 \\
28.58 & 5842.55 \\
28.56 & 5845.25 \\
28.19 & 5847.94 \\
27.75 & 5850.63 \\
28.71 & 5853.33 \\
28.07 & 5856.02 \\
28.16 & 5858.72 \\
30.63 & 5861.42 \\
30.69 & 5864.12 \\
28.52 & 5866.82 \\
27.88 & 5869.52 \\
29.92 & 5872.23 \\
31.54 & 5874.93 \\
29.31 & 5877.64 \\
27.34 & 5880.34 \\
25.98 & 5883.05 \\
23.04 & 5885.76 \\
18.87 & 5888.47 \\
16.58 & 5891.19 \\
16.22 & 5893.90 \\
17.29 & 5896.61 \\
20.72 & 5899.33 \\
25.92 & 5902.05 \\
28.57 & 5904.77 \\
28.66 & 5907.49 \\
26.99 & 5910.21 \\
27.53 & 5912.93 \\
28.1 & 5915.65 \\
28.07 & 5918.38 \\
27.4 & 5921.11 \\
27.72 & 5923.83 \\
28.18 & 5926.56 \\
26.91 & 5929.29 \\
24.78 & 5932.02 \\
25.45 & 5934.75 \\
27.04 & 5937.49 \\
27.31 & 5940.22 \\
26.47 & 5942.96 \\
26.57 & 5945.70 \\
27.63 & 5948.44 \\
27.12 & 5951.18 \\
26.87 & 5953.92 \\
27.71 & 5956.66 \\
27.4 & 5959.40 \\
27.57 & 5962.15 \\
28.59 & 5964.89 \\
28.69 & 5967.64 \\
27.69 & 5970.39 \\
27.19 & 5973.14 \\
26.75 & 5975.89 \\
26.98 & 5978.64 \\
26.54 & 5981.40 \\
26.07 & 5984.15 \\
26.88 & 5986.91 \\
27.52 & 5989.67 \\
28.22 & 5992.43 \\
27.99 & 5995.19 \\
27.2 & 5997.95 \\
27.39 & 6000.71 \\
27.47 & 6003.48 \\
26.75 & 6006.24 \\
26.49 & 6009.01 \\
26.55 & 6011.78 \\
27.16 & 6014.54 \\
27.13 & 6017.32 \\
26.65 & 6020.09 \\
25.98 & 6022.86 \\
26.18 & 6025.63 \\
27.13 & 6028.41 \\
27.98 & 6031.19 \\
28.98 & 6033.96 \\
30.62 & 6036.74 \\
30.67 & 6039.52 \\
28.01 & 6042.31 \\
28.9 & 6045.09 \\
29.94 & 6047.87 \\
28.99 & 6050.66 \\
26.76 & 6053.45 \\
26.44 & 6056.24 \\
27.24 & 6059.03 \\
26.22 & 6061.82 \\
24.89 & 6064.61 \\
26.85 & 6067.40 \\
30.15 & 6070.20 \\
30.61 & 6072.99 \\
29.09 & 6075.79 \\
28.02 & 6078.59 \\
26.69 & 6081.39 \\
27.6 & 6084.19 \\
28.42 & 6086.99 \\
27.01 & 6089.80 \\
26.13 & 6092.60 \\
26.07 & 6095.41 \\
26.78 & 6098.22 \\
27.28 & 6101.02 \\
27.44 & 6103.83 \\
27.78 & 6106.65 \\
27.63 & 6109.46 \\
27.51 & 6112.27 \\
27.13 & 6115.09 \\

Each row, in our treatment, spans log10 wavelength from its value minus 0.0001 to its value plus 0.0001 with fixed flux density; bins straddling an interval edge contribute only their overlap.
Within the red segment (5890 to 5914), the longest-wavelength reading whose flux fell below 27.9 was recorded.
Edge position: 5912.93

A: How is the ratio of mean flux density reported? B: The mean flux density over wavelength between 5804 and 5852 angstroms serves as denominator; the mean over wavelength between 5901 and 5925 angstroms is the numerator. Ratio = 0.98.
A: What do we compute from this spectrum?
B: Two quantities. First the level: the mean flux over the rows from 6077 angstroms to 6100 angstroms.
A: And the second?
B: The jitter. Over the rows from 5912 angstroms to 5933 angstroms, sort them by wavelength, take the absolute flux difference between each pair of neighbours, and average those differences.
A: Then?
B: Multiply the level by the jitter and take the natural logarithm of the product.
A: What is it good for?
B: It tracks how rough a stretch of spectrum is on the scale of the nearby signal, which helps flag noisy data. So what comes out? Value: 3.0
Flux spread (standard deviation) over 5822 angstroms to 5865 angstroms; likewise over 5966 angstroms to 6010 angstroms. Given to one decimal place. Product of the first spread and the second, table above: 0.8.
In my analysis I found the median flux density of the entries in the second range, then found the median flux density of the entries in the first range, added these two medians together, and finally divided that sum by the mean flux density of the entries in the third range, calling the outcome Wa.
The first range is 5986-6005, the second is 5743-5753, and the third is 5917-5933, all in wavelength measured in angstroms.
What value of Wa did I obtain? 2.09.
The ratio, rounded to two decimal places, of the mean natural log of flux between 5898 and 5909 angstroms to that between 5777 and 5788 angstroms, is 1.00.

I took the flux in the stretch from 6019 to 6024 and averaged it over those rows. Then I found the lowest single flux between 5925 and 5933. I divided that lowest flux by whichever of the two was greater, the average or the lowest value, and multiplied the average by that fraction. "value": 24.8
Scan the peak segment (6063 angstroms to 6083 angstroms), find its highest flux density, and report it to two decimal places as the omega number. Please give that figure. 30.61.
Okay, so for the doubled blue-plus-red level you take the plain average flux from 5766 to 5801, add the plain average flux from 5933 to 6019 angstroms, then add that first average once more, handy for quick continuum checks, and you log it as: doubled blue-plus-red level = 80.0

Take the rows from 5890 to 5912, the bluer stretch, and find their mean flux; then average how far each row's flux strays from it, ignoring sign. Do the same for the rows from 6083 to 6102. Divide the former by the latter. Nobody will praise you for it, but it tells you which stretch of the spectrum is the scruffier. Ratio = 7.9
